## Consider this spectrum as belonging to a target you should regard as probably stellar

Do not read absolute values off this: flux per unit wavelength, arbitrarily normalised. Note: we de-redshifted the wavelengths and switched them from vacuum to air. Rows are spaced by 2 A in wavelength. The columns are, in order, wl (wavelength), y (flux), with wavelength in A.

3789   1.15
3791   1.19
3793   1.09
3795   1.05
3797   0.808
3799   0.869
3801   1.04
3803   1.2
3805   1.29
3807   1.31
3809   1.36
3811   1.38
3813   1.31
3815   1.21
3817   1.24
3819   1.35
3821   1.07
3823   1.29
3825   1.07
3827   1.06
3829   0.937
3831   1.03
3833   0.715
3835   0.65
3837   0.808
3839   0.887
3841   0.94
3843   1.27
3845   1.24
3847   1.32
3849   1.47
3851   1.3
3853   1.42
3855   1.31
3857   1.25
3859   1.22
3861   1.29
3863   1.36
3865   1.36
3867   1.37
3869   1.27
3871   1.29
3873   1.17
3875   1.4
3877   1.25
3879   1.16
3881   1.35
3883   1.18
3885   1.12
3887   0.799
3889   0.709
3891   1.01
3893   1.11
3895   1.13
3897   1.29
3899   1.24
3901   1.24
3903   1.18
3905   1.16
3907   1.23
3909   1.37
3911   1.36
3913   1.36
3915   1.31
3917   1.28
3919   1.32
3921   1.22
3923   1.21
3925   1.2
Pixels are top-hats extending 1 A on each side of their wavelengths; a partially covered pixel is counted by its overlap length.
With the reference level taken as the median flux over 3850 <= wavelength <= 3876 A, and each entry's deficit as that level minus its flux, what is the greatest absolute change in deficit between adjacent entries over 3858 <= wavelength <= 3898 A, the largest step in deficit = 0.321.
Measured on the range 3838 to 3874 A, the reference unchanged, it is 0.330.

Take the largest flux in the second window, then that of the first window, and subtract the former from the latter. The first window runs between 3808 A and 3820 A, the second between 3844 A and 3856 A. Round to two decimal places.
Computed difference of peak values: -0.09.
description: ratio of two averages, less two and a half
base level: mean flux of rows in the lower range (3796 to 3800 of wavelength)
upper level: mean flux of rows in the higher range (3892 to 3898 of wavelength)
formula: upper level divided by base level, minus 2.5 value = -1.1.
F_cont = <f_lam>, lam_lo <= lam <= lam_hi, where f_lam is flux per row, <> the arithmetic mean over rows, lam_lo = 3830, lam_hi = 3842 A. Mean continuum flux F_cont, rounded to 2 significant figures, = 0.84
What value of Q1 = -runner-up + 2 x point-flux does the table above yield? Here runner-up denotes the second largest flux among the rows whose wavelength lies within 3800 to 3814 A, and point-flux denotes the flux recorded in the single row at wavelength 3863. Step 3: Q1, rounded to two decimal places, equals 1.36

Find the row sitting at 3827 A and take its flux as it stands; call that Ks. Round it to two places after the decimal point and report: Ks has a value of 1.06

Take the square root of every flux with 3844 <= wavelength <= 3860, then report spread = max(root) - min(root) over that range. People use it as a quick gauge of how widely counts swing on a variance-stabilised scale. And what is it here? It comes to 0.11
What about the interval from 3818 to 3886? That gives 0.41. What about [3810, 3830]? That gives 0.21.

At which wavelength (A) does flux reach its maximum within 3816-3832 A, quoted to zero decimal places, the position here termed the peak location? 3819 A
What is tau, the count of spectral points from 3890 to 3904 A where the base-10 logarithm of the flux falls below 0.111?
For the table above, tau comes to 7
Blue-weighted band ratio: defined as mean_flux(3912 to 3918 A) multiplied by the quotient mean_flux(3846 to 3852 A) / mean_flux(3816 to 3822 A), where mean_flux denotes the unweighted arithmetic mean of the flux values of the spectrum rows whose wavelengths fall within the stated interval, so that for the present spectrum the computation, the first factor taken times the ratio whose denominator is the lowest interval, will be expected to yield 1.5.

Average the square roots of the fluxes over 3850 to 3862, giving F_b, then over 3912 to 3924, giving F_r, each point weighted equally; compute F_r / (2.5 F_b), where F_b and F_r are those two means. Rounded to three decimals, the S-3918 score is 0.398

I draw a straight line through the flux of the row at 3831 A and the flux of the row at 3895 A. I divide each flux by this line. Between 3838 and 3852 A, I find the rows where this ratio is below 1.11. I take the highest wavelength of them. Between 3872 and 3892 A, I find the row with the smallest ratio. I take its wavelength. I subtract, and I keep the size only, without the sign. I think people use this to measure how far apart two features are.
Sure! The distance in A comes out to 48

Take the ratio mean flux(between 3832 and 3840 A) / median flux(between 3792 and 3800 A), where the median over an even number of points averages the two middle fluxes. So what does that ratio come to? 0.80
